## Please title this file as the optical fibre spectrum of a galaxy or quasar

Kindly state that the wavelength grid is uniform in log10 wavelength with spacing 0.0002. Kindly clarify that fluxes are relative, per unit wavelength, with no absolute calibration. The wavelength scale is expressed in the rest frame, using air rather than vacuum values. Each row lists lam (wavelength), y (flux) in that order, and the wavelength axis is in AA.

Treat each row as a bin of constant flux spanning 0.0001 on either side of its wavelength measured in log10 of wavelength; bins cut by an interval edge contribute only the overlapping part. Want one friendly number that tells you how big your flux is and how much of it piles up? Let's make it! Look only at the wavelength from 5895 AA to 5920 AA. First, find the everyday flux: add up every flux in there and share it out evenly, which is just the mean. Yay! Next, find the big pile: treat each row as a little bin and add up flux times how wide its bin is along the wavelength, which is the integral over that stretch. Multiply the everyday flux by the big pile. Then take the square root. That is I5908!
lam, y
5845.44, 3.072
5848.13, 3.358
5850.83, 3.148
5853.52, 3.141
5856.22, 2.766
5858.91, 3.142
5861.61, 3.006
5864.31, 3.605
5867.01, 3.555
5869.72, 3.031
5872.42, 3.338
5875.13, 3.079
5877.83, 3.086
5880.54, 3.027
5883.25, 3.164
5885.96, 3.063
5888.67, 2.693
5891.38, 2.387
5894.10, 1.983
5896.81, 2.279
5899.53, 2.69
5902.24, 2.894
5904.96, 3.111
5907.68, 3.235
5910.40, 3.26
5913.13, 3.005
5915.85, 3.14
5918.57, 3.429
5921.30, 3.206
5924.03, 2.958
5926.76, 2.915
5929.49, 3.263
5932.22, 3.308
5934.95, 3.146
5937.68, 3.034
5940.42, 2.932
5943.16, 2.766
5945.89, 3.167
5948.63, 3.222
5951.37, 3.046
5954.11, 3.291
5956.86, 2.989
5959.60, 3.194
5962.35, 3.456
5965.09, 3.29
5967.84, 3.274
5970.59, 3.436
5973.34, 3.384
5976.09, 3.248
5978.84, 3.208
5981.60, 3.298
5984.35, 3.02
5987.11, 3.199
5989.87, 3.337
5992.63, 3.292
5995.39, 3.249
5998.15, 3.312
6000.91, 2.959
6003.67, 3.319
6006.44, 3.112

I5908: 14.9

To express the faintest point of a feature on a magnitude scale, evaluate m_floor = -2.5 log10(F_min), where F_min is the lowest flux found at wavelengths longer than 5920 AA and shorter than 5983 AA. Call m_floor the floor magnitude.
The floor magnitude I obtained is -1.10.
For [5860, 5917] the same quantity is -0.74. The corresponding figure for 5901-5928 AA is -1.15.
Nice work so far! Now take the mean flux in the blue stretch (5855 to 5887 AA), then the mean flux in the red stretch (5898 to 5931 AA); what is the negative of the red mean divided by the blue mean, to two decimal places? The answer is -0.98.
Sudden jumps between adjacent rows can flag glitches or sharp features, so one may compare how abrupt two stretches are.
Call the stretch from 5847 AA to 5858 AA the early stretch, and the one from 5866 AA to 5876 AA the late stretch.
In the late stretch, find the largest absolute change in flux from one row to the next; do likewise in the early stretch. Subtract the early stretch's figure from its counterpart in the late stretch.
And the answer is 0.1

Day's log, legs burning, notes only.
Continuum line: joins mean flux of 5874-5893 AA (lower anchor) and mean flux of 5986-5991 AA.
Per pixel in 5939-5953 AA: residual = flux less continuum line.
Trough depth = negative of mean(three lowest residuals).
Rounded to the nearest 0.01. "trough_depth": 0.21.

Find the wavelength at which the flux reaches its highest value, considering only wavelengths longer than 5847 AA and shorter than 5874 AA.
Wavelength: 5864.31 AA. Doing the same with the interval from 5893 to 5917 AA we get 5910.40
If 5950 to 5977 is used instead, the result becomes 5962.35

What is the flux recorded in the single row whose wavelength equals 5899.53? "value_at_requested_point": 2.69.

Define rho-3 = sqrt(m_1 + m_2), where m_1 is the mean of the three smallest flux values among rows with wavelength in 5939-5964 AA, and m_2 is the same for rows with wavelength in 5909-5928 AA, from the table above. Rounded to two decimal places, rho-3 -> 2.42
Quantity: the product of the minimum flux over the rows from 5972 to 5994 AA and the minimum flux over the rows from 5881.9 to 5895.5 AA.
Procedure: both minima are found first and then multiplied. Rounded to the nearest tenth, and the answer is 6.0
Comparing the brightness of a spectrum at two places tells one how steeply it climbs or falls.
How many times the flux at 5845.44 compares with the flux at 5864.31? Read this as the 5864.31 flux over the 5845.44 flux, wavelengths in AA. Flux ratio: 1.17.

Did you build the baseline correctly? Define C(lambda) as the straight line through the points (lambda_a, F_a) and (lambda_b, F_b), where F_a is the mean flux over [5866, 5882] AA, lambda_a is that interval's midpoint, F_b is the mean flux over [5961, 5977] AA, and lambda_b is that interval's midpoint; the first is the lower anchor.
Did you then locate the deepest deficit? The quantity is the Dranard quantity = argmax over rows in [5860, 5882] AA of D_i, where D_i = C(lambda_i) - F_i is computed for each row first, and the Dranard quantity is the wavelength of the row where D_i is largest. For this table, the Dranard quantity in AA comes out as 5880.54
